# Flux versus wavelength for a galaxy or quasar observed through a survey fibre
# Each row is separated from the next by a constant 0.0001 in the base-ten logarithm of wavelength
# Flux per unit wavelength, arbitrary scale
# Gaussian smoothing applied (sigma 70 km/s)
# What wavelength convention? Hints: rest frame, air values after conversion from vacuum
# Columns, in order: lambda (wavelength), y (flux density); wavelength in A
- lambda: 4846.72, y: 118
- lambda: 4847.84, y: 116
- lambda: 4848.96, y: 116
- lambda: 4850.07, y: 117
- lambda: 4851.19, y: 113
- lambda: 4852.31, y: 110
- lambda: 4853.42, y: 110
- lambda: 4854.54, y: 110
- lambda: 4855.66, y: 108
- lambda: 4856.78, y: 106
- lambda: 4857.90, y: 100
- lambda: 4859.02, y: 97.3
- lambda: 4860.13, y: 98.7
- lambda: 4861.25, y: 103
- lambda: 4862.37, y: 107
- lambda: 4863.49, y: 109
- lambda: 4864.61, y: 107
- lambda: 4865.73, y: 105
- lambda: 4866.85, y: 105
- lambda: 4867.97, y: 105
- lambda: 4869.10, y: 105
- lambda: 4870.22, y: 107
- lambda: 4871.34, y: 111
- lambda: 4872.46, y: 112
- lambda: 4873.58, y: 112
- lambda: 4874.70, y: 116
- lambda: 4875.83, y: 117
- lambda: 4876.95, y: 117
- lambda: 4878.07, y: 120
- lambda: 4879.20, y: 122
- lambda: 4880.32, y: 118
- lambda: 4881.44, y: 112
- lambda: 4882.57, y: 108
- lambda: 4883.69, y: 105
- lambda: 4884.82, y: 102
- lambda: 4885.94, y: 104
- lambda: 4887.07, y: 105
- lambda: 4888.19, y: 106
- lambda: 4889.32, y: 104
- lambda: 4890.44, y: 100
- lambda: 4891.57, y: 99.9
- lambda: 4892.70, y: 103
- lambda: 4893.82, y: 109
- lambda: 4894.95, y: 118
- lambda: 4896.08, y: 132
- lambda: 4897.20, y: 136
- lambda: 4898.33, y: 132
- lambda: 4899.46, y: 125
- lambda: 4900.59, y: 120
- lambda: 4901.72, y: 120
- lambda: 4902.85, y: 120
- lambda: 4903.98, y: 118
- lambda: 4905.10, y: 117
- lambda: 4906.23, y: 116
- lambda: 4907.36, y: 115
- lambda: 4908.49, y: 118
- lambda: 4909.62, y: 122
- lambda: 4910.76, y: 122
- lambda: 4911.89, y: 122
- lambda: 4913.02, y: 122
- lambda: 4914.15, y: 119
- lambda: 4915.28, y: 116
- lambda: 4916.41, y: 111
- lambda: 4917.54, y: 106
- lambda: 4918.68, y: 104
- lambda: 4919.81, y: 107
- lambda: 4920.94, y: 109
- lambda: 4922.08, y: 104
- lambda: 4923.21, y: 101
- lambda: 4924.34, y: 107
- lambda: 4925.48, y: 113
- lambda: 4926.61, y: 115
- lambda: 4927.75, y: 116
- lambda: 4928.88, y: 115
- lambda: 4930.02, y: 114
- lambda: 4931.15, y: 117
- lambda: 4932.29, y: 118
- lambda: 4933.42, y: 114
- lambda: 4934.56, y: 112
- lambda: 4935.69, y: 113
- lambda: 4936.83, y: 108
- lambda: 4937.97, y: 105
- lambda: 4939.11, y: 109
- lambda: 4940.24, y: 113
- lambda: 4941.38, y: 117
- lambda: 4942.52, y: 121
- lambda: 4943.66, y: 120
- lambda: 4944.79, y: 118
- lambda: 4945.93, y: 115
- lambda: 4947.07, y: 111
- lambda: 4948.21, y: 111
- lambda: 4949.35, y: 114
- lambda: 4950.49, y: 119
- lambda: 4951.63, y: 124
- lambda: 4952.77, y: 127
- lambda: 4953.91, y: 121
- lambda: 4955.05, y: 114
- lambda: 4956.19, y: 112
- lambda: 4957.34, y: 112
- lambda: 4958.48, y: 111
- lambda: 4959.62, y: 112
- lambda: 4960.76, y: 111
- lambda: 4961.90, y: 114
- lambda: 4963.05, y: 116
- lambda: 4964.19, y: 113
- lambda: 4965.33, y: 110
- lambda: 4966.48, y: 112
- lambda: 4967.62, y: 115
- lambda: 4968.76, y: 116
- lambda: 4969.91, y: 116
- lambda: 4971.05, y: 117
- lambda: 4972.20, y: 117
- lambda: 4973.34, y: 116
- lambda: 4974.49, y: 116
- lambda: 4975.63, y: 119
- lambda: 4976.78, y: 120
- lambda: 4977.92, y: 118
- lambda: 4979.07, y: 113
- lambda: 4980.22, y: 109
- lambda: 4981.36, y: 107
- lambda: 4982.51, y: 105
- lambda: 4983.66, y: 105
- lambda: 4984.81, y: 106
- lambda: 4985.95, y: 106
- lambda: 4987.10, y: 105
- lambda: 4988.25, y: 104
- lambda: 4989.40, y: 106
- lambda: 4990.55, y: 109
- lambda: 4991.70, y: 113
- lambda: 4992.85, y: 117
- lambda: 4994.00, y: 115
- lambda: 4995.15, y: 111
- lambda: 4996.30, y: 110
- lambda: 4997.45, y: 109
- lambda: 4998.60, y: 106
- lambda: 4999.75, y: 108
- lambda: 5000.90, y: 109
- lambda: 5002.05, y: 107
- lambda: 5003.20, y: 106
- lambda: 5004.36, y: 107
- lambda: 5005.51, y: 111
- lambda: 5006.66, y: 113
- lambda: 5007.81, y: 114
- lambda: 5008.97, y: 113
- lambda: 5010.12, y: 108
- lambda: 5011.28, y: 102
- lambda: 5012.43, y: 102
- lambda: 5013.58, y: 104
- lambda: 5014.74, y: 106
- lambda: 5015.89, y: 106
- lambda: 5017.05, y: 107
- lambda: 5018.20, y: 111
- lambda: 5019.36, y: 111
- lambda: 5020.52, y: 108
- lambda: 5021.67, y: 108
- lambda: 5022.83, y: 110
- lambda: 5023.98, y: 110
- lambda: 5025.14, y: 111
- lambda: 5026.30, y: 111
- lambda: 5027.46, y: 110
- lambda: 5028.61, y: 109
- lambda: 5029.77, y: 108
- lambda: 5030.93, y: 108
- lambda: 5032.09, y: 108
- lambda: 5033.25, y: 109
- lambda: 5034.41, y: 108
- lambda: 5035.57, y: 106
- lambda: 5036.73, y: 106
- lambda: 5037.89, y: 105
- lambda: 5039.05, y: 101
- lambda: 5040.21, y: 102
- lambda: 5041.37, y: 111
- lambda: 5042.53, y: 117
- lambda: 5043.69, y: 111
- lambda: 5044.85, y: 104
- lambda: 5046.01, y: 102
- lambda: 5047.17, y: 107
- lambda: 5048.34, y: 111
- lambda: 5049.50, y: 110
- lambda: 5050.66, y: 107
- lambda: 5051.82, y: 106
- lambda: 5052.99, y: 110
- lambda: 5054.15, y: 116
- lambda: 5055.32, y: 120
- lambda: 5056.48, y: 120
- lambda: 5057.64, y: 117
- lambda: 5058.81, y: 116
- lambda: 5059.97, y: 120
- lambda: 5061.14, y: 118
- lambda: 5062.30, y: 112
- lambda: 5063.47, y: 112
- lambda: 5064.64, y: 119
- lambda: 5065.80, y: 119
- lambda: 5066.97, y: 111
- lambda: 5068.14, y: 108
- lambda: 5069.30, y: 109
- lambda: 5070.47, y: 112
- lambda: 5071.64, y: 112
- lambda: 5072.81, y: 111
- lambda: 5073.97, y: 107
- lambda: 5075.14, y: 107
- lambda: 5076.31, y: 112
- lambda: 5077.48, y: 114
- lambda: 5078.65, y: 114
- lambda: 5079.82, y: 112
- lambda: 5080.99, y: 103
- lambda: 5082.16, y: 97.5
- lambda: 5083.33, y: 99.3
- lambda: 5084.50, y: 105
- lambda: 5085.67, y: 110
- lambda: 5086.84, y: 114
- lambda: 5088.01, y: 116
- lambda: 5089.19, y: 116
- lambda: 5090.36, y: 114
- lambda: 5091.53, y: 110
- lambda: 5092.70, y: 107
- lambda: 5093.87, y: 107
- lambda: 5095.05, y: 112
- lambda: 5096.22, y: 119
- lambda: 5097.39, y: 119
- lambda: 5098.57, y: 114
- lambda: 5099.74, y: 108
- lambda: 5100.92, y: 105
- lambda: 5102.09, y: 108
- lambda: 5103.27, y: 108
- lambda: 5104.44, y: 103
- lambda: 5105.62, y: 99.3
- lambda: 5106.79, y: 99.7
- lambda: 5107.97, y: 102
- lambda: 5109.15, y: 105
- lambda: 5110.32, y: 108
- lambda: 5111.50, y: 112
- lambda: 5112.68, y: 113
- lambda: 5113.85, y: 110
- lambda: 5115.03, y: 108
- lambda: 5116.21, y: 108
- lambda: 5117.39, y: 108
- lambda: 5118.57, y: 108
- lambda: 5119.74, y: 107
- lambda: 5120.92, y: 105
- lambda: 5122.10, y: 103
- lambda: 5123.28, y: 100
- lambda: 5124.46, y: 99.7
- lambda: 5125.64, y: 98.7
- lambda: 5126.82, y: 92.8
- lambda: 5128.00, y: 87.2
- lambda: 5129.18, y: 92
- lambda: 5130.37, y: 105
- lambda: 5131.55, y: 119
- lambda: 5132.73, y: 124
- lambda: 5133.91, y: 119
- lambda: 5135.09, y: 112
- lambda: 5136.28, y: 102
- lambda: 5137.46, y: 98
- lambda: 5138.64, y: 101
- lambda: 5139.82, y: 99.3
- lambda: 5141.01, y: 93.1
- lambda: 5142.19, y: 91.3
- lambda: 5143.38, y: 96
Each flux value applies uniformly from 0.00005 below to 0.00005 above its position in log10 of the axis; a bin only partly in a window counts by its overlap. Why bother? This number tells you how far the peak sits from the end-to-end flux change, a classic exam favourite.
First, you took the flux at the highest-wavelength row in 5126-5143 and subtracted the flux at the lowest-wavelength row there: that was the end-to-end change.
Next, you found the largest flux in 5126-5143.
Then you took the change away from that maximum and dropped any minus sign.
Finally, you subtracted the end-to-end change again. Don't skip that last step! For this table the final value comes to 127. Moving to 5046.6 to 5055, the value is 98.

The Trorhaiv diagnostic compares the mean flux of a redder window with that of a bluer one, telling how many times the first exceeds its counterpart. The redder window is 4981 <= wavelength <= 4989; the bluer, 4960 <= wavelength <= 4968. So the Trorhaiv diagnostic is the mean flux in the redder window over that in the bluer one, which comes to 0.93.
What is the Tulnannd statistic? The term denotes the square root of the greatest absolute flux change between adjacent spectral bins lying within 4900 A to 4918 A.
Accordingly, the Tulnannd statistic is 2.2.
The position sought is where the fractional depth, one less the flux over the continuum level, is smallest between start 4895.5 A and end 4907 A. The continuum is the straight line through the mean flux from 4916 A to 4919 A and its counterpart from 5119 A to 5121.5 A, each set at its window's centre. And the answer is 4897.20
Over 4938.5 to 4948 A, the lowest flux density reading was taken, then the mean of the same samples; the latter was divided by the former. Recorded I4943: 1.06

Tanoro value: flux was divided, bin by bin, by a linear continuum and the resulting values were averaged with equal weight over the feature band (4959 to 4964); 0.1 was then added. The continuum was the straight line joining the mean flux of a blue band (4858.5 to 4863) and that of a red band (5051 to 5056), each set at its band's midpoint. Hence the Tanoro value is 1.15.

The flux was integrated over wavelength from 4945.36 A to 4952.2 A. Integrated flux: 791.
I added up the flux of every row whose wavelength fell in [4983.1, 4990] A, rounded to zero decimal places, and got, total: 632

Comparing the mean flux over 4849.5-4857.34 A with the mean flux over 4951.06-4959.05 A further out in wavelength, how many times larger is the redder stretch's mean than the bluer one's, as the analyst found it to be 1.06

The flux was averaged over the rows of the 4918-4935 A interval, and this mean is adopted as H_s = 111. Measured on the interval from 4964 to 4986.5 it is 113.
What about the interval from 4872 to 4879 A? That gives 116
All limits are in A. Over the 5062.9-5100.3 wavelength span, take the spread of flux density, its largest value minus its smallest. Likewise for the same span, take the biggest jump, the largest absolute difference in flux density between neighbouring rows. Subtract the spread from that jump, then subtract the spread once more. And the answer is -34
